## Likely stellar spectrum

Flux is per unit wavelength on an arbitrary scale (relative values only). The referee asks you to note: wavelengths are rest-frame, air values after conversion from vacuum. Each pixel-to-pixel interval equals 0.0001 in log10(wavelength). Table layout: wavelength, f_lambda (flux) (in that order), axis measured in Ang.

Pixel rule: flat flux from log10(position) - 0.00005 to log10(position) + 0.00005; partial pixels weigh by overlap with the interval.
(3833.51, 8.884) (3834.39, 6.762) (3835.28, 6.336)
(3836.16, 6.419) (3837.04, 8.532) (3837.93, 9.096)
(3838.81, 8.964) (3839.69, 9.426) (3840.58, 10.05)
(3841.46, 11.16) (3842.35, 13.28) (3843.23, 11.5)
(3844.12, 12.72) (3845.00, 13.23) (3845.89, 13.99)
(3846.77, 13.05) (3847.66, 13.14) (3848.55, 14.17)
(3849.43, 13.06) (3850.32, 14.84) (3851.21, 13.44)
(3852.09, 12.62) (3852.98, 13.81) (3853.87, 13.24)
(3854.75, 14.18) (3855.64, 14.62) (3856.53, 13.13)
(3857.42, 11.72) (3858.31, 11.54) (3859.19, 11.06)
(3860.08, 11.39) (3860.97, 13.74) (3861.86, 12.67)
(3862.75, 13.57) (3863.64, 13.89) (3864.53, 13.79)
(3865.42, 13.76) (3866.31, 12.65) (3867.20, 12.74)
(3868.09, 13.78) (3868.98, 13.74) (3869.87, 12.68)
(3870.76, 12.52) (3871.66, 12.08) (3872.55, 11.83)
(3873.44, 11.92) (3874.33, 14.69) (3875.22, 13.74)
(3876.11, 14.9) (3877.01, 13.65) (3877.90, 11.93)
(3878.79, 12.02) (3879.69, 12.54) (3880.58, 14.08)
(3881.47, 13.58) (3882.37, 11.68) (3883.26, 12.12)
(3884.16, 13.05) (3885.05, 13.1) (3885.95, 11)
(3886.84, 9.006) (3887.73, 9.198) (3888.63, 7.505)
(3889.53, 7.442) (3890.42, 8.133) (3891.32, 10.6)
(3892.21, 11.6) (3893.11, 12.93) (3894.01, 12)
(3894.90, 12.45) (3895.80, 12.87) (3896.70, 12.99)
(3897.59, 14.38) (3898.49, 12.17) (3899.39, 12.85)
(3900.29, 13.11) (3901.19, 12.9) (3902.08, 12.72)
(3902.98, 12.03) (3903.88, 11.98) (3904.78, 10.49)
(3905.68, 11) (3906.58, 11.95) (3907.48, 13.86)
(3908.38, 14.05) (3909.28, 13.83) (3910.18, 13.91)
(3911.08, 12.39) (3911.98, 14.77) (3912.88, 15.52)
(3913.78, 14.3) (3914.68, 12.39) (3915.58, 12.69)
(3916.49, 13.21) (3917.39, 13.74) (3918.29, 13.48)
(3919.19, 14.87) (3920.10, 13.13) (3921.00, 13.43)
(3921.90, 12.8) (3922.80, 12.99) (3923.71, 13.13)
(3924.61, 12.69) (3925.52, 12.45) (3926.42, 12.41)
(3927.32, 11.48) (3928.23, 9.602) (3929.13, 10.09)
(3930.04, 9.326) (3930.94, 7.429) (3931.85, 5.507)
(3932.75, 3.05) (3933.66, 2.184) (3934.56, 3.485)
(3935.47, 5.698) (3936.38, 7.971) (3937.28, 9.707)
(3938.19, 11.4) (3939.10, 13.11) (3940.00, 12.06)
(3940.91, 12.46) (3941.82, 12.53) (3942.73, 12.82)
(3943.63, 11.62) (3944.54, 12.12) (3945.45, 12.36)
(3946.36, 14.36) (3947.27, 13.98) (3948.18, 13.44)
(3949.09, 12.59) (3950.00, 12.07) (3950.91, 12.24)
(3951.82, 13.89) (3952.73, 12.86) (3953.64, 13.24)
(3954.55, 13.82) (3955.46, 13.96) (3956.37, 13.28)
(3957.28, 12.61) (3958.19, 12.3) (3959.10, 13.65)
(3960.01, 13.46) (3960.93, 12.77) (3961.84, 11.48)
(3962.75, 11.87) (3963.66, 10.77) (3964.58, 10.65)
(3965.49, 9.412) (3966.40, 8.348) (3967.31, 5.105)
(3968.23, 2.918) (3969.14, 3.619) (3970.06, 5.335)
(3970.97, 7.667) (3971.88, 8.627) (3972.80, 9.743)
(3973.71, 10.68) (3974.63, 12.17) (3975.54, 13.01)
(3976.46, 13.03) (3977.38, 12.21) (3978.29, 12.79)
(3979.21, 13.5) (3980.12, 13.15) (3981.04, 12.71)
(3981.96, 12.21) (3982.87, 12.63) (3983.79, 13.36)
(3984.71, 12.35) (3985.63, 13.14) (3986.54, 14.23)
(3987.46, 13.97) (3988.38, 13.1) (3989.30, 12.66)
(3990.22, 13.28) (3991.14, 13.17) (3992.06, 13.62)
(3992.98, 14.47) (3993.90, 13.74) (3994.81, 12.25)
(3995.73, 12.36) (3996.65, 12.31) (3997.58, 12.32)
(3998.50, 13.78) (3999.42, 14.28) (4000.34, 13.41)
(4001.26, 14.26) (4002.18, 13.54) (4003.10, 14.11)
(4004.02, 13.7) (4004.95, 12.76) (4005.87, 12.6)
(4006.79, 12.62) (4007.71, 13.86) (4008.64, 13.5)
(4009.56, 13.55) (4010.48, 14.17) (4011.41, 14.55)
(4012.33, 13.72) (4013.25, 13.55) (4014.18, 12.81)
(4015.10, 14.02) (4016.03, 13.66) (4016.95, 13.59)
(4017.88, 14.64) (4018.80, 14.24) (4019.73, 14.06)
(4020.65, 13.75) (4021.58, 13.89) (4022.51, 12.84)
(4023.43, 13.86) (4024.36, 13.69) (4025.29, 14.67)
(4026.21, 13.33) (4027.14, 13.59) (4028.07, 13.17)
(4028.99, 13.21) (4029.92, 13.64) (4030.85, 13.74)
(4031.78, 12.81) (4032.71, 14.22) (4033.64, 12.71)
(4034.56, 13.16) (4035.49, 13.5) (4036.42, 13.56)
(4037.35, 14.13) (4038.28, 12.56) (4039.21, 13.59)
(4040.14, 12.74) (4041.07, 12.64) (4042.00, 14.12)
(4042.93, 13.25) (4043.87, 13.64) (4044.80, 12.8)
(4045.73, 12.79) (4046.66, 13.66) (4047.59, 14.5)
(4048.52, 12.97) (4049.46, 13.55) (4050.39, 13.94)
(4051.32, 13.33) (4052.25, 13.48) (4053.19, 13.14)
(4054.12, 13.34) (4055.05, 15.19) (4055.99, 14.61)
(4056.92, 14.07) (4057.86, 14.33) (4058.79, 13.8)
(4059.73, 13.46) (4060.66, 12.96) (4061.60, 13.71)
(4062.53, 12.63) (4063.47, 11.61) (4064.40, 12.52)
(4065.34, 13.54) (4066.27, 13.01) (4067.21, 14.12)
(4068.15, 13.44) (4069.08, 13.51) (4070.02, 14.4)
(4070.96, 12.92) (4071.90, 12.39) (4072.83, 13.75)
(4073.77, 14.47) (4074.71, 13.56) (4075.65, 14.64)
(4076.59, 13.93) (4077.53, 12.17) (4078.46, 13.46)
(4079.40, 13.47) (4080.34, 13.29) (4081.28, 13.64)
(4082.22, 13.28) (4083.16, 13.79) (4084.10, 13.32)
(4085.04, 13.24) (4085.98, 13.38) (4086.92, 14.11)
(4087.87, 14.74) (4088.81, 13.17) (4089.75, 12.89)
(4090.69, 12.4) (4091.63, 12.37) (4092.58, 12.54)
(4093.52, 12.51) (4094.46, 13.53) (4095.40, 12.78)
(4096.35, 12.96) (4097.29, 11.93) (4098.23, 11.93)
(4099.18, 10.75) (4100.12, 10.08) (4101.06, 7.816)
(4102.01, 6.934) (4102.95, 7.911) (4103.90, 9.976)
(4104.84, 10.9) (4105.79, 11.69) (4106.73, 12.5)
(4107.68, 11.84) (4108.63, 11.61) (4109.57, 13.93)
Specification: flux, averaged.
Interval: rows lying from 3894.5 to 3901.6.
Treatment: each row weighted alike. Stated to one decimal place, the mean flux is 13.0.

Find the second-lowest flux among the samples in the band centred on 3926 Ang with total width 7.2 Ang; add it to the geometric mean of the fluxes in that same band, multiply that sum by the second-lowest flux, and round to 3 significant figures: 221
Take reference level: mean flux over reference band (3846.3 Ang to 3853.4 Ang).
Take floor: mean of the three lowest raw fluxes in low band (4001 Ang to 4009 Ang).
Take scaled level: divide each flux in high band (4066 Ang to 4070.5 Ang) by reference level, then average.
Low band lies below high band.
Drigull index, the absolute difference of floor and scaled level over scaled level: 11.5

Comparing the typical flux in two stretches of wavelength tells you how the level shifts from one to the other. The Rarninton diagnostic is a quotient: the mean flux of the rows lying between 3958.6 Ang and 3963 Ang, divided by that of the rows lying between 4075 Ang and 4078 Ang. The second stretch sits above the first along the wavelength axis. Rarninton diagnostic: 0.9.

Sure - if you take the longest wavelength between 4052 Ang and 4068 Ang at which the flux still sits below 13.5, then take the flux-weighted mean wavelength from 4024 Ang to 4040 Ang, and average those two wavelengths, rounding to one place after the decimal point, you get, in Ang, 4049.0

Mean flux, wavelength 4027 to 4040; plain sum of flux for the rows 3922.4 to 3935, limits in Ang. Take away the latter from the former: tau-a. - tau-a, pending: -112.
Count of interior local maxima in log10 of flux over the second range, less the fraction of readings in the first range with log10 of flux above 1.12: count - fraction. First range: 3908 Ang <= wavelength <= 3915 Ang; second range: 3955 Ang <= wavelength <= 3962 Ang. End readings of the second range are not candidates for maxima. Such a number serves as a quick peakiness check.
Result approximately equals 0.25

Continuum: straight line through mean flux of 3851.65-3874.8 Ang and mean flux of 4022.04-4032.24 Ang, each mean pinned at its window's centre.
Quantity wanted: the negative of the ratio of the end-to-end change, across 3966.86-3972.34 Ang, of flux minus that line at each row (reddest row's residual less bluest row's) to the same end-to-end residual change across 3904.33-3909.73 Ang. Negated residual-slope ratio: -1.1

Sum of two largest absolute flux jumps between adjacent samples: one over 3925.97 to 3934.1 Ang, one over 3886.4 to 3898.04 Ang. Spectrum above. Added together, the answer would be 4.9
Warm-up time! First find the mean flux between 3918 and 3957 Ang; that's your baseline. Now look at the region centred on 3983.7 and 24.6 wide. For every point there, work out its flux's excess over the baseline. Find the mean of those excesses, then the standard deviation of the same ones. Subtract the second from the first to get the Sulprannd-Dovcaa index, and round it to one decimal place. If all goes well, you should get 0.1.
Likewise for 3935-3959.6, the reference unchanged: -0.9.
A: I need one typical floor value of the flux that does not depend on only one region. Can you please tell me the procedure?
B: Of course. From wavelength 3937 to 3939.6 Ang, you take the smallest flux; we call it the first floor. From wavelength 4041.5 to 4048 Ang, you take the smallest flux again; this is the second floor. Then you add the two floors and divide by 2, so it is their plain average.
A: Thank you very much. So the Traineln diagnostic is 11.2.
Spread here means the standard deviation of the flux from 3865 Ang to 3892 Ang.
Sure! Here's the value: 2.0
